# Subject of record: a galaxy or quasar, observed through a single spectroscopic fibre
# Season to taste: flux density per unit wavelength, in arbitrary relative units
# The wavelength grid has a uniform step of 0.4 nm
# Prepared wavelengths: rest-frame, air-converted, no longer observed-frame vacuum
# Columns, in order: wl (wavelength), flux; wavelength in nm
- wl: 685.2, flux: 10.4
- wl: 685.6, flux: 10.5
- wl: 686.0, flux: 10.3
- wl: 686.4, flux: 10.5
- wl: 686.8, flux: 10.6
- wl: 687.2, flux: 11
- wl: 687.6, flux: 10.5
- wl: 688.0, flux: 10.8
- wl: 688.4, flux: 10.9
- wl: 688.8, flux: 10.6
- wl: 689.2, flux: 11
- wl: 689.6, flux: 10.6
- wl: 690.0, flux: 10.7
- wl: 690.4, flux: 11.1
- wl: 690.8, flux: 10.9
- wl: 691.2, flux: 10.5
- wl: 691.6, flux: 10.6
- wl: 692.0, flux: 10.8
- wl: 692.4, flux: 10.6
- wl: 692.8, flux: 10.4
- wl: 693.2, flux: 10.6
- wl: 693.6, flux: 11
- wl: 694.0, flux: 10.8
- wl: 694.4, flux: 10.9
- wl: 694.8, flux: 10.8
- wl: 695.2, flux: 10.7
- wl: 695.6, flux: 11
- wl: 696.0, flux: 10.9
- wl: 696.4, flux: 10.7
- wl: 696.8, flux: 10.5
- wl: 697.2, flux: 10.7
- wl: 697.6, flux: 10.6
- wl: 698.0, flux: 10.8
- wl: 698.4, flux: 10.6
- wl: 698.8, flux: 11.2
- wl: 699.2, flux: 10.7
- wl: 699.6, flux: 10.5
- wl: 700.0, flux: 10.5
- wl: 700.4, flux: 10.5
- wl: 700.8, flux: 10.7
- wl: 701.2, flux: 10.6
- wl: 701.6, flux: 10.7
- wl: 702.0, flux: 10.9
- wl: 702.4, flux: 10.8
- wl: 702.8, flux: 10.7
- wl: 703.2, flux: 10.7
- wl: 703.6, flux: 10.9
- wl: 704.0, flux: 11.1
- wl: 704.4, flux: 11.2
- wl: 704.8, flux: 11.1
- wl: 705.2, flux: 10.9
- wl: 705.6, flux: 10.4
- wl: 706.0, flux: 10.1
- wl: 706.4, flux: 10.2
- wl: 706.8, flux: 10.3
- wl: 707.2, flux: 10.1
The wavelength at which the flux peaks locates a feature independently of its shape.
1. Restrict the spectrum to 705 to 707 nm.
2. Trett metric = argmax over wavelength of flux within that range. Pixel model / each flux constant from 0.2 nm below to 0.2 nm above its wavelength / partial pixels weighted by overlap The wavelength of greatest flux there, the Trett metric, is 705.2 nm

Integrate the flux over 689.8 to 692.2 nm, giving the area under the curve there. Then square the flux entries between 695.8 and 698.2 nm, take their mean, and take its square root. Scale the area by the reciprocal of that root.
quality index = 2.41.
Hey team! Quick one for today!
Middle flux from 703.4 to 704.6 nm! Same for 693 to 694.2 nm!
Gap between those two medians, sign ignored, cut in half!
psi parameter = 0.15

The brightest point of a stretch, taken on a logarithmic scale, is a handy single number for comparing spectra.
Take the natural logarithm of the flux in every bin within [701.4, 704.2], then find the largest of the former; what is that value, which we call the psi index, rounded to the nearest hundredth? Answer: 2.41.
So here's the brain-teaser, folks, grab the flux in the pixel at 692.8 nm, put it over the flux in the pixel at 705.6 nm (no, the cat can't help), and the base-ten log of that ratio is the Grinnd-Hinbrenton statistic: 0.000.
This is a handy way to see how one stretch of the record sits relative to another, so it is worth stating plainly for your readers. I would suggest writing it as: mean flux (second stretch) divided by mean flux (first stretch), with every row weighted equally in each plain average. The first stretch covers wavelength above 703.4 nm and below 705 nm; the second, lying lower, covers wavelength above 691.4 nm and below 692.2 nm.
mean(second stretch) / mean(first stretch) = 0.97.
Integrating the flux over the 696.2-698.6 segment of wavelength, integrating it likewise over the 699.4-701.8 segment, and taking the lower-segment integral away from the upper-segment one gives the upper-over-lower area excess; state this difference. -0.2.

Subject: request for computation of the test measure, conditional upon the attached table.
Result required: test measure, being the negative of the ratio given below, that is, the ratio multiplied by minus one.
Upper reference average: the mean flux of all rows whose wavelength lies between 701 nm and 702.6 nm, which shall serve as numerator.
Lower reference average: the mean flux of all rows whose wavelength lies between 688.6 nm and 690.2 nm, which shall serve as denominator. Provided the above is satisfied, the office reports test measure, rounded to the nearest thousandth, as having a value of -1.002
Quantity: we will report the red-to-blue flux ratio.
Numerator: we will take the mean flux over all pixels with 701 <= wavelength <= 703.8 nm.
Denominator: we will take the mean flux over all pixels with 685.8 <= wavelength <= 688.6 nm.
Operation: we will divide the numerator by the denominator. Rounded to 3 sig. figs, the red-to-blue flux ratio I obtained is 1.01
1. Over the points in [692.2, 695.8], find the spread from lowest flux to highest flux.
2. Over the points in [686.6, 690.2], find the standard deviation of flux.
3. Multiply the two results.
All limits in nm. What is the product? 0.11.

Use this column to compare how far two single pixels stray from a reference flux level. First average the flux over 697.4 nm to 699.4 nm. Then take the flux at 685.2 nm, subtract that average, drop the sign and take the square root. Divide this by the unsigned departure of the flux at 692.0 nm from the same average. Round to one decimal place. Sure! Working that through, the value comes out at 30.8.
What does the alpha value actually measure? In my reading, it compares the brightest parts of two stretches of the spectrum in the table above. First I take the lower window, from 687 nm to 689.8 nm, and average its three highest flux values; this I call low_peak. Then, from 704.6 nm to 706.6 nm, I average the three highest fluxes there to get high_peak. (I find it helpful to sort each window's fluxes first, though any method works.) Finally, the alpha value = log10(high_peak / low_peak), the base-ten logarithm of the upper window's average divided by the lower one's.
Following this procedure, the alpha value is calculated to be -0.007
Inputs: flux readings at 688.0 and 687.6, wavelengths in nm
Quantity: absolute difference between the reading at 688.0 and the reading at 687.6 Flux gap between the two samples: 0.30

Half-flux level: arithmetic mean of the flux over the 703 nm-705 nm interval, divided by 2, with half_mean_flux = 5.50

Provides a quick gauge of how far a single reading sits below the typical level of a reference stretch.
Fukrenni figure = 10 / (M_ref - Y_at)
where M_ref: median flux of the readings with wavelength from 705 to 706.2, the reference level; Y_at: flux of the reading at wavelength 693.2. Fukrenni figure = -50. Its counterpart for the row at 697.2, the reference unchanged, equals -33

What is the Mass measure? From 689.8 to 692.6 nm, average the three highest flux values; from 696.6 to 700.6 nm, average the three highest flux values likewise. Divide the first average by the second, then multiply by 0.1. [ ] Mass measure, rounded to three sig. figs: 0.100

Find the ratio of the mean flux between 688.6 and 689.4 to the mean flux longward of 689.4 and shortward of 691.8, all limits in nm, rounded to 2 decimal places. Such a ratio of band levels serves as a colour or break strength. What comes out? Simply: 1.01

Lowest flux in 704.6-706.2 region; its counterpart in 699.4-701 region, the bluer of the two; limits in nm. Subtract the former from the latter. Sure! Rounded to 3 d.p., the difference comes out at 0.400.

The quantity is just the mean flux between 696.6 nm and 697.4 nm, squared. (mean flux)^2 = 112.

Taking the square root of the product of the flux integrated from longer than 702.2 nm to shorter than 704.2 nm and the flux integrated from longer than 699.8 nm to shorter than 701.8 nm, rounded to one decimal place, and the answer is 21.4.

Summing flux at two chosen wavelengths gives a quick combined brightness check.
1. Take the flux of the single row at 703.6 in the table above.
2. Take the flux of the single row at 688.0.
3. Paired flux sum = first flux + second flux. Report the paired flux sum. 21.7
